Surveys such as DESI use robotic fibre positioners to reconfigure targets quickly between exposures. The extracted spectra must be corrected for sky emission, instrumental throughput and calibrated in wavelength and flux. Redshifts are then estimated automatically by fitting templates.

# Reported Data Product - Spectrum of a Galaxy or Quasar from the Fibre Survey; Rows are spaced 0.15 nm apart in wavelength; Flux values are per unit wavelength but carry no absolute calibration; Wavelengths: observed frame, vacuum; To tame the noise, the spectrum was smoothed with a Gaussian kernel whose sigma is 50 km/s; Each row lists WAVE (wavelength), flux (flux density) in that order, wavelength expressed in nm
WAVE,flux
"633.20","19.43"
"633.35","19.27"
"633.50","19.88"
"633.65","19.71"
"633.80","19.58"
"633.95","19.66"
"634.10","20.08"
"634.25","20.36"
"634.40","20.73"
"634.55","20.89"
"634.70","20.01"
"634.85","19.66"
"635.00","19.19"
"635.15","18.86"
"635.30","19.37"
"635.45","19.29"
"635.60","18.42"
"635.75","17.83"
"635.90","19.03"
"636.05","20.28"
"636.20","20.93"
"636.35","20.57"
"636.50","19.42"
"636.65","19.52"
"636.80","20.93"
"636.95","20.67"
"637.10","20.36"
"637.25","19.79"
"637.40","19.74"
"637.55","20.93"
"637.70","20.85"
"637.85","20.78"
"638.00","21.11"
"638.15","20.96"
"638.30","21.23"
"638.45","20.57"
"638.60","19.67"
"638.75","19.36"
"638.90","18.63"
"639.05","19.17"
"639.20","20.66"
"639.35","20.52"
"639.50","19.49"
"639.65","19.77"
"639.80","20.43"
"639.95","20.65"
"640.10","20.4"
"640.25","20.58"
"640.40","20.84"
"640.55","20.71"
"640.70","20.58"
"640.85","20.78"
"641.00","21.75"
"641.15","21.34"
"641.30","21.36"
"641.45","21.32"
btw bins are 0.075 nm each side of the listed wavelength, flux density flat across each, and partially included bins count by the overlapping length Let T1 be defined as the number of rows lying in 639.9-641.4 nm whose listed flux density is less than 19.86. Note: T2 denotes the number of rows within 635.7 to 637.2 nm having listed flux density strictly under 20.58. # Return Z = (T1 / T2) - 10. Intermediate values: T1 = 0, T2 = 7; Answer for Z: -10.0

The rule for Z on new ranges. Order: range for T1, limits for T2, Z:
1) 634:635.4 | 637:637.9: -8.7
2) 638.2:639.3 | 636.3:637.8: -9.3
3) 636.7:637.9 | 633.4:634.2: -9.6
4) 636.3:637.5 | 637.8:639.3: -9.2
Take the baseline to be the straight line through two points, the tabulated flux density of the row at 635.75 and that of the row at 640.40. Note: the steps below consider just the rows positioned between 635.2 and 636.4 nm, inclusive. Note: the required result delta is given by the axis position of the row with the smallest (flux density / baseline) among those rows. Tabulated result 635.75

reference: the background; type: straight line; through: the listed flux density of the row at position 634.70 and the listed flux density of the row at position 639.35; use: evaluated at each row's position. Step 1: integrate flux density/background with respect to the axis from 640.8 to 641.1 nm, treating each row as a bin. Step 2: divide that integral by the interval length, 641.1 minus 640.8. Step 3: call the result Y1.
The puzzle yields 1.03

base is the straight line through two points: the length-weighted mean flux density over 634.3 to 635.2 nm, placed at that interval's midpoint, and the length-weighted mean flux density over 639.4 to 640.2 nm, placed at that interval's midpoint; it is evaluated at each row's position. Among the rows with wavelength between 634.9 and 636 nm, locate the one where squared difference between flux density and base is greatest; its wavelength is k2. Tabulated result 635.75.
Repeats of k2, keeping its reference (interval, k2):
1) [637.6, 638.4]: 638.30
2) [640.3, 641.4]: 641.00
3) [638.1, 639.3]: 638.90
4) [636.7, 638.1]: 638.00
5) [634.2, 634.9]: 634.55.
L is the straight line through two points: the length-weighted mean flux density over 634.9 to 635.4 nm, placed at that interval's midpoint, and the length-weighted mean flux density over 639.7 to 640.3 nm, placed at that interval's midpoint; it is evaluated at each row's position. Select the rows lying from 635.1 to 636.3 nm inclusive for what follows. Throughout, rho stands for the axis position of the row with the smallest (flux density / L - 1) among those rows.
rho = 635.75 nm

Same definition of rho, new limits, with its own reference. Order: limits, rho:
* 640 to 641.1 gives 640.10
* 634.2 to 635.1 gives 635.00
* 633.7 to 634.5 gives 633.80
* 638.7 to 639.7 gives 638.90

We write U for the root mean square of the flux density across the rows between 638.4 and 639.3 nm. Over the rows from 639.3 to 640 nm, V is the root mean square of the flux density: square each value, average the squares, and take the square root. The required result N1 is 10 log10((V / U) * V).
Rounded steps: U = 19.7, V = 20.2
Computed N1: 13.2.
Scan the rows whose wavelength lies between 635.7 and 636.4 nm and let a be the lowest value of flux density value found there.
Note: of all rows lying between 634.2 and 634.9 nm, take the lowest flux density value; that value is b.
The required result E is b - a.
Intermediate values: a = 17.83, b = 19.66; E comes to 1.8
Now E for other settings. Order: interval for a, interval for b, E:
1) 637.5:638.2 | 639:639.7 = -1.6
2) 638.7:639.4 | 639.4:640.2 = 0.9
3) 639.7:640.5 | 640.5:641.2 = 0.2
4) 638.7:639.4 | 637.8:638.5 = 1.9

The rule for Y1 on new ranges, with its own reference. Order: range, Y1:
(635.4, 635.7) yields 0.93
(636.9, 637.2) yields 1.01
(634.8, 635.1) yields 0.97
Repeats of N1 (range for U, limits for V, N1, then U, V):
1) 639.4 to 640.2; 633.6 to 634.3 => 12.9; 20.2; 19.9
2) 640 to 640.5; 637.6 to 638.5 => 13.3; 20.6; 20.9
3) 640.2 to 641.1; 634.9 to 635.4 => 12.4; 20.9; 19.1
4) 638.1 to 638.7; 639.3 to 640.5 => 13.0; 20.6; 20.3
